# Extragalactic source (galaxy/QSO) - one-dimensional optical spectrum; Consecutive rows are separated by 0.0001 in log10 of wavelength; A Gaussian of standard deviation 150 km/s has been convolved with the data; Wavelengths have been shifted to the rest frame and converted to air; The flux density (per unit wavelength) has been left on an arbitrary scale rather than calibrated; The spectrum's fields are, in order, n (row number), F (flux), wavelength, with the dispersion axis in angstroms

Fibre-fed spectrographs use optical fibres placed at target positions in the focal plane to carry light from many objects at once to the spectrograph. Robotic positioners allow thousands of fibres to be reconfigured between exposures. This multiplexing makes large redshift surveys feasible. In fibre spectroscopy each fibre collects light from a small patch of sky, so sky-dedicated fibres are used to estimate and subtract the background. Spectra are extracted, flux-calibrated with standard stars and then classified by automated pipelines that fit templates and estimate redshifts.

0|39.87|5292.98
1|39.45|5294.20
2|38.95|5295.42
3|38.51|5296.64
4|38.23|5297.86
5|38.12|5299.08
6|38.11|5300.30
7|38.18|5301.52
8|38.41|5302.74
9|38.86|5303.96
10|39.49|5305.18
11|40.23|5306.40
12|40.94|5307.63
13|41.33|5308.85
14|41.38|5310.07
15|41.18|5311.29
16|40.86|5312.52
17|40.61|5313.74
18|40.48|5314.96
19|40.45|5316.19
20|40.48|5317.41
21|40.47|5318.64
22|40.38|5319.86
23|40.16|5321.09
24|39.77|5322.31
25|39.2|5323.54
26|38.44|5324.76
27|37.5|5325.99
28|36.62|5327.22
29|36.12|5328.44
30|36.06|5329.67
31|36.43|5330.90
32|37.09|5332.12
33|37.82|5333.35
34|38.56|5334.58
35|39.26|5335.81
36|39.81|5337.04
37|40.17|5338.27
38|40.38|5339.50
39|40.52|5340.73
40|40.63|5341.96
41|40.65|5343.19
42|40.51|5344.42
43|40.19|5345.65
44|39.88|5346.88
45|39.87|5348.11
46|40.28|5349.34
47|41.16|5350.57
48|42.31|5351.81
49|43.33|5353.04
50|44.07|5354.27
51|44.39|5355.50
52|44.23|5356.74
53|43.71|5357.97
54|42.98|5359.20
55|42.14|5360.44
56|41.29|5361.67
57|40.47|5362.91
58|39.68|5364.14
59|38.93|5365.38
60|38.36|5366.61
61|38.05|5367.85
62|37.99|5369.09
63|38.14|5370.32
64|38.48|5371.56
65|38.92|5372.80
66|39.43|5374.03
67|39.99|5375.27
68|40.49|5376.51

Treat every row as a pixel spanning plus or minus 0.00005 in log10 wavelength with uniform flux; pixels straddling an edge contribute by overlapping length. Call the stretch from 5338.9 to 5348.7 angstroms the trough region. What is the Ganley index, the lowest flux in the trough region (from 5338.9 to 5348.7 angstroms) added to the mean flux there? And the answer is 80.2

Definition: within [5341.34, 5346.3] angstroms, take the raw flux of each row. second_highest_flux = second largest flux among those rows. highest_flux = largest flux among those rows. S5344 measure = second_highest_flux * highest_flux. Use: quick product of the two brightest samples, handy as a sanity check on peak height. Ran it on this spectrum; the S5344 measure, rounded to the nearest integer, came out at 1652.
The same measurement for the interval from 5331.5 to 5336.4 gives 1514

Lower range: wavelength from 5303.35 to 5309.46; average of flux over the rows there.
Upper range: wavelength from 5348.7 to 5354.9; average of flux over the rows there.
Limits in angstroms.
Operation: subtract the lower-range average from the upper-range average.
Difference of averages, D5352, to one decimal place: 2.1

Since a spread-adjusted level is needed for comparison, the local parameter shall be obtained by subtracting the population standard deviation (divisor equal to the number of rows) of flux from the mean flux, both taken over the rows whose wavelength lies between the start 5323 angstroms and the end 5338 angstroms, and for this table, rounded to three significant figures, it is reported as 36.5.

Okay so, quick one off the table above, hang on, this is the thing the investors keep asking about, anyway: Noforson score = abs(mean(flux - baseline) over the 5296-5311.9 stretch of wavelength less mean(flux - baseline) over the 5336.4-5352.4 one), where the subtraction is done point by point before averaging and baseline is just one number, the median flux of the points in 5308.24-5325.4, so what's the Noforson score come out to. 1.0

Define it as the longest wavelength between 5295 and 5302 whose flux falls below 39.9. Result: 5301.52 angstroms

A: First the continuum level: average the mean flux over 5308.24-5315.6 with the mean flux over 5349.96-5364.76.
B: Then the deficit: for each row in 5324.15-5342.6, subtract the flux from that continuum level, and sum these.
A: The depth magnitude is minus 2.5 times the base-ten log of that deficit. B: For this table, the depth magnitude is -4.3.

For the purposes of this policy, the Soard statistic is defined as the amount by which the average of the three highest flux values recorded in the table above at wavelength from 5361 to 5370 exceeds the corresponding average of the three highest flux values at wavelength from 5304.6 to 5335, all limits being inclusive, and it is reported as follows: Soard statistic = -1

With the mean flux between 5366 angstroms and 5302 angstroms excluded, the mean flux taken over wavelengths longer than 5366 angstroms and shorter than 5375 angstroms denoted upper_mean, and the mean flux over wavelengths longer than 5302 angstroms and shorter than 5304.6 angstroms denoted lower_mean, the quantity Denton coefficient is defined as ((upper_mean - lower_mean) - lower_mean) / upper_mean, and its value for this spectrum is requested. -1.008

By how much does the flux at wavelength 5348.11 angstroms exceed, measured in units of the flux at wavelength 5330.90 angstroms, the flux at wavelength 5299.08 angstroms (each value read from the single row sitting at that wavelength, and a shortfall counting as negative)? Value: 0.05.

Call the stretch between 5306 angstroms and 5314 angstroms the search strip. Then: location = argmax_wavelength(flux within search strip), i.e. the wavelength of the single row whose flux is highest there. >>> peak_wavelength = 5310.07 angstroms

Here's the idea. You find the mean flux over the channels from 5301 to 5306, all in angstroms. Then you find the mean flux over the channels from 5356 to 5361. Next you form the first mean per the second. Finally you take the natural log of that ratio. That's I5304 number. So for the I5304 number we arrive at -0.11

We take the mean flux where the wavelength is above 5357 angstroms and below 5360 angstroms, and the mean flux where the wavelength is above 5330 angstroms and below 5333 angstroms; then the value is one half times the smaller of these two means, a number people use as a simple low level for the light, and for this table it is 18.4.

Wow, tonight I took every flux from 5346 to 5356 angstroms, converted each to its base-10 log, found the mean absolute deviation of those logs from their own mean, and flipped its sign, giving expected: -0.017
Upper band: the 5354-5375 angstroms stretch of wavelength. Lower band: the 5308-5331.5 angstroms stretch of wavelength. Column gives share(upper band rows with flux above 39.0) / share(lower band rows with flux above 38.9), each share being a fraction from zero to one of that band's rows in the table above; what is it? 0.86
